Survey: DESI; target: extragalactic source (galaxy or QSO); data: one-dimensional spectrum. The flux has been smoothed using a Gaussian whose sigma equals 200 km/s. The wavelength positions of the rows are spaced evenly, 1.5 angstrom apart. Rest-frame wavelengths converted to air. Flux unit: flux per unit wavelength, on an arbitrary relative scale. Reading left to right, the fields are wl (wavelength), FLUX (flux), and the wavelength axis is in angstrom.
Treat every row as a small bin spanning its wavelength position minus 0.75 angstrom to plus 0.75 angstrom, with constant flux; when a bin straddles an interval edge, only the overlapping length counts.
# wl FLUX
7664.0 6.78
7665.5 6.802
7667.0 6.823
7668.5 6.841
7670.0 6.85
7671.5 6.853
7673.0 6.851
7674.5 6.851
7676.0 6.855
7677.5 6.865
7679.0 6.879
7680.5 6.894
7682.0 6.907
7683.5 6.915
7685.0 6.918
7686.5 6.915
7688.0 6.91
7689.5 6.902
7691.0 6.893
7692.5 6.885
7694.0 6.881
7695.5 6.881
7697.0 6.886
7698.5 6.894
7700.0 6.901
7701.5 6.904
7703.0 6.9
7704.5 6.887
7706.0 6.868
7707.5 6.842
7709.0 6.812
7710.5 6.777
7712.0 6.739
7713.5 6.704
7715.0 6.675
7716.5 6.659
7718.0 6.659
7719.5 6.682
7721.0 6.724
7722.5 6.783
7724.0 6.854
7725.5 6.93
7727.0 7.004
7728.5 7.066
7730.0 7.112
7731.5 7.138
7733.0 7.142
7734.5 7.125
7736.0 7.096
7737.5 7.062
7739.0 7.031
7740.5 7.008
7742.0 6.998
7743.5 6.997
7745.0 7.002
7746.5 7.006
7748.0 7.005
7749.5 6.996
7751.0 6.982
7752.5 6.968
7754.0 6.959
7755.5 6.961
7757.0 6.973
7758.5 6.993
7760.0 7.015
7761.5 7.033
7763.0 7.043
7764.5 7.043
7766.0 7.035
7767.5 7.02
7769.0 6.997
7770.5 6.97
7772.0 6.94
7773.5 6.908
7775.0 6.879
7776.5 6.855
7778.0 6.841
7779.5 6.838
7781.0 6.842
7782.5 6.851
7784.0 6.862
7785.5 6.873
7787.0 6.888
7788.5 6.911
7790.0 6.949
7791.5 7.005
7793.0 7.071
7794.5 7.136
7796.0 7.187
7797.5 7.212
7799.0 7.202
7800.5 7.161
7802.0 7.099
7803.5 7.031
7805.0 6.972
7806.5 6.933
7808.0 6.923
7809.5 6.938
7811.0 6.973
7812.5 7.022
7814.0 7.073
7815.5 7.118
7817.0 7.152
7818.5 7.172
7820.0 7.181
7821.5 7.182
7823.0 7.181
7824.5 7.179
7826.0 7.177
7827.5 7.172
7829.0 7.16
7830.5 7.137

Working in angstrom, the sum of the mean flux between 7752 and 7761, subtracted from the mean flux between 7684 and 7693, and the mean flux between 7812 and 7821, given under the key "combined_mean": 7.05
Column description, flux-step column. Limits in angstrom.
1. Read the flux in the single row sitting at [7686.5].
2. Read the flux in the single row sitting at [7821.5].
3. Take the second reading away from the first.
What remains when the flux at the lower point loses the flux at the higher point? -0.27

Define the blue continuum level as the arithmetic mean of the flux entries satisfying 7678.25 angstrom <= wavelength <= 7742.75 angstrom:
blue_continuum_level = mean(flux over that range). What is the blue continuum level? 6.90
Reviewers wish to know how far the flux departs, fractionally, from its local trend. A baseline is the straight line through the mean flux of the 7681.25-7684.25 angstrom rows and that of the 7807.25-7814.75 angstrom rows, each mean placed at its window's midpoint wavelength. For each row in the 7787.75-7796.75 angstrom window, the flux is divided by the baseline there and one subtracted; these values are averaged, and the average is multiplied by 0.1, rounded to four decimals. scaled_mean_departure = 0.0010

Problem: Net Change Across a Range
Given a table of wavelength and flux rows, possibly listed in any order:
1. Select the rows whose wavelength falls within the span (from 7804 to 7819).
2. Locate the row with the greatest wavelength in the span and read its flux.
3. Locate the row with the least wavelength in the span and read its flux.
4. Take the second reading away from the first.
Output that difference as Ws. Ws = 0.20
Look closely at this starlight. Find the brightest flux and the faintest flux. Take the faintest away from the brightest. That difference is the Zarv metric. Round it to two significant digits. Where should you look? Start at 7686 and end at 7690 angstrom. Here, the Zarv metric 0.013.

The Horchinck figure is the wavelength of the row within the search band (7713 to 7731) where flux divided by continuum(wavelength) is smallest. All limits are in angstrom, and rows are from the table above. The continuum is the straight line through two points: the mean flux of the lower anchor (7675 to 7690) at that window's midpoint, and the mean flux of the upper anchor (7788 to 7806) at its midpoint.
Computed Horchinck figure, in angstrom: 7718.0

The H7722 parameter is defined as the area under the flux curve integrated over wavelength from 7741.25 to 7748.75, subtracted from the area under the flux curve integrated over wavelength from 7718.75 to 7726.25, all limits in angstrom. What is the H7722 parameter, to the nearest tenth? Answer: -1.6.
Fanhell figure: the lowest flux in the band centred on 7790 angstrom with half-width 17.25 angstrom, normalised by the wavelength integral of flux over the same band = 0.0284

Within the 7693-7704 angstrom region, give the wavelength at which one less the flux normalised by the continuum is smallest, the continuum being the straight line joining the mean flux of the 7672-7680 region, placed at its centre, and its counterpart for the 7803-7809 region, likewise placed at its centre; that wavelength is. 7701.5 angstrom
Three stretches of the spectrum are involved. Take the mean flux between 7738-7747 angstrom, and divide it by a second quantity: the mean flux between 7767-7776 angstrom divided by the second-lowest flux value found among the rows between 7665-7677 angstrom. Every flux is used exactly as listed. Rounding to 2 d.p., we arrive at 6.88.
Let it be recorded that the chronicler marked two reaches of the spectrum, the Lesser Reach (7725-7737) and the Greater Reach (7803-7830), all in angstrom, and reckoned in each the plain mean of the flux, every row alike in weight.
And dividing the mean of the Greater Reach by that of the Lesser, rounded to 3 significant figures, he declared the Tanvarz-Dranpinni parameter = 1.00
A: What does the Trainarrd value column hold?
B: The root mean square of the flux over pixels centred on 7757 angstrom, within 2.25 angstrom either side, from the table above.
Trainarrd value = 6.98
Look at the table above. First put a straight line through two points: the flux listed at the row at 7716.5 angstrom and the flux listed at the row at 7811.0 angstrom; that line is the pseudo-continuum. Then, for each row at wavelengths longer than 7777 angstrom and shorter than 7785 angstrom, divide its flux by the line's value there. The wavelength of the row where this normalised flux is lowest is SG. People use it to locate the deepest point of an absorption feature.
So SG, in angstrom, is 7781.0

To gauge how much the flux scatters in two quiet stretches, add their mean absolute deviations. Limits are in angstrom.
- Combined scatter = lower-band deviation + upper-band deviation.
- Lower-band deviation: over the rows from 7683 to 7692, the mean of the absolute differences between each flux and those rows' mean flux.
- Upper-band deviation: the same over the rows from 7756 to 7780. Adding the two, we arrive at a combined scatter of 0.071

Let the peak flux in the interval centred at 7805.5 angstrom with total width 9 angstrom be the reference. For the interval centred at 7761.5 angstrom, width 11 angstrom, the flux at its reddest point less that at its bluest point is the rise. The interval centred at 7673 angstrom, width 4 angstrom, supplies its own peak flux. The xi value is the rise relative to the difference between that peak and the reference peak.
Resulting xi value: -0.25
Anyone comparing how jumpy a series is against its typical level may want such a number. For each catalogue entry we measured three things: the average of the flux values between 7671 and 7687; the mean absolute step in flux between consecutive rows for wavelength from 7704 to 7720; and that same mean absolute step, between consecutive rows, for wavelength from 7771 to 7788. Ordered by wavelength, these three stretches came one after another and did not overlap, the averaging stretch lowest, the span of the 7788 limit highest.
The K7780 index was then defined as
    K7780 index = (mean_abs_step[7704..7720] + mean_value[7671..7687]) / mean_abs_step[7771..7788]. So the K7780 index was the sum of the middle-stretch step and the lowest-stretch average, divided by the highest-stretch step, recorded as 454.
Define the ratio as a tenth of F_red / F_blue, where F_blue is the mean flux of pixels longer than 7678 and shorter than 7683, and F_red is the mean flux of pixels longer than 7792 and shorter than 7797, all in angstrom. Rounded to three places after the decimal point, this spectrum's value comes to 0.103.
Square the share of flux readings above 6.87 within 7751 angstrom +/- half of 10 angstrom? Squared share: 1.00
